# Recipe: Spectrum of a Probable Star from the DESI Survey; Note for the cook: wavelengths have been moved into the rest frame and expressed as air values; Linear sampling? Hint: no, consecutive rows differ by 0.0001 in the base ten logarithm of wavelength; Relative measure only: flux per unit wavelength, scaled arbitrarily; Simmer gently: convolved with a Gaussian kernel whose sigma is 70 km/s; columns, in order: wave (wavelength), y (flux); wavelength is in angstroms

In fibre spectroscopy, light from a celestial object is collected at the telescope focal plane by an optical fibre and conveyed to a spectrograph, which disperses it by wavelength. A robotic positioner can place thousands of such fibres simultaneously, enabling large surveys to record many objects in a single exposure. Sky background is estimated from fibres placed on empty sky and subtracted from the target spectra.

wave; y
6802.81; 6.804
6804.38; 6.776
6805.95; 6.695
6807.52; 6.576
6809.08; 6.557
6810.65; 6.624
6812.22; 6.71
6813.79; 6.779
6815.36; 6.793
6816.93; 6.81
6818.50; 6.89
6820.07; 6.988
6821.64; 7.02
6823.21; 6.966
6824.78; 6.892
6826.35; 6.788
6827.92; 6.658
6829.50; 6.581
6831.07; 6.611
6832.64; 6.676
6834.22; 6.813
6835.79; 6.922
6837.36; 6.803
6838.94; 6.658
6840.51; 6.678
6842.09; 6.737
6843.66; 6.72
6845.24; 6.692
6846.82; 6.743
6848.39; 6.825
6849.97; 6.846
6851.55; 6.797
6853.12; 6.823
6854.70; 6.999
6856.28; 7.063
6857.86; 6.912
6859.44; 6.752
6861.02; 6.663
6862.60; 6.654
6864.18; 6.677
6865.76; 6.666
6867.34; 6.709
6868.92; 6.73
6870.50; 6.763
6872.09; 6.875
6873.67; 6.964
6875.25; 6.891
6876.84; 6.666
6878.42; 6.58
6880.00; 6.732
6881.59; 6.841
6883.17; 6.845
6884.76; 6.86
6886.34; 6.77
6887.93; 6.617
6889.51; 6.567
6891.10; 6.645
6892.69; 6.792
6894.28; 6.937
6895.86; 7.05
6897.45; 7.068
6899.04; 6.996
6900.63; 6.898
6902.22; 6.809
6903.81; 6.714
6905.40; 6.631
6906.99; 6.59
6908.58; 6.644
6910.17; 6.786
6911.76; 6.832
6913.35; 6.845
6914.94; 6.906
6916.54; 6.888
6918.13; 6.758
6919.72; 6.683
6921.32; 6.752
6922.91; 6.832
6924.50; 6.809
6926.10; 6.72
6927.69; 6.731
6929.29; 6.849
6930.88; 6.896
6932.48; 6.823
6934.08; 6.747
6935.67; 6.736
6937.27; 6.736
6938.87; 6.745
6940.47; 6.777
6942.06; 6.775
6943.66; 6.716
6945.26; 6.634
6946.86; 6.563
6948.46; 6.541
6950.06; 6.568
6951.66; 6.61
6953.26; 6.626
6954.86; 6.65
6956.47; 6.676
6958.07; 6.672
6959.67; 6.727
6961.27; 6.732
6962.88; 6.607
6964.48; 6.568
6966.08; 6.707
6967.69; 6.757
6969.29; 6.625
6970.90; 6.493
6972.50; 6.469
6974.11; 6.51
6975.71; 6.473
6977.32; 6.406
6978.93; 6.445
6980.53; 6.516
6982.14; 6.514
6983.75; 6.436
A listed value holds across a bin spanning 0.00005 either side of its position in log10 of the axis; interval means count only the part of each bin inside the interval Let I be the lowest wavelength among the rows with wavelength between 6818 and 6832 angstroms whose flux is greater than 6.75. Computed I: 6818.50 angstroms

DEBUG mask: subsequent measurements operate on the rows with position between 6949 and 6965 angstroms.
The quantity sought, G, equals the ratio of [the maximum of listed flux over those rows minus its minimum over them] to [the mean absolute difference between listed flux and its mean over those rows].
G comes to 3.43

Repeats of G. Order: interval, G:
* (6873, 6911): 4.00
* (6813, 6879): 4.73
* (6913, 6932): 3.48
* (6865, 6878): 3.13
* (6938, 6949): 2.77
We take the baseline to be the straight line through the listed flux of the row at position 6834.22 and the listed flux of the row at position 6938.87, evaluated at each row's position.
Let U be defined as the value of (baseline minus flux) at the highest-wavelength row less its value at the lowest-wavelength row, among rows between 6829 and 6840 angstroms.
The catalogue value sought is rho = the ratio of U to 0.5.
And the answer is -0.2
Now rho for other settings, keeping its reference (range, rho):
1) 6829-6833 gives -0.2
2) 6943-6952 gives 0.2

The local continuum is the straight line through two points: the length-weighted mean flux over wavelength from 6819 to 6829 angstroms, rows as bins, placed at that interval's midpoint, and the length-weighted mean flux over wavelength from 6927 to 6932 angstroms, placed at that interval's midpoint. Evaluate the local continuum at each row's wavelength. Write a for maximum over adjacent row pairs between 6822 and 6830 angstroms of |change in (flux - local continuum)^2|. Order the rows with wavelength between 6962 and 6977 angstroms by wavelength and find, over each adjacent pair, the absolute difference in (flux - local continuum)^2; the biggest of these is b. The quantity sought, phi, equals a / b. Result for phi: 0.6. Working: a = 0.039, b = 0.06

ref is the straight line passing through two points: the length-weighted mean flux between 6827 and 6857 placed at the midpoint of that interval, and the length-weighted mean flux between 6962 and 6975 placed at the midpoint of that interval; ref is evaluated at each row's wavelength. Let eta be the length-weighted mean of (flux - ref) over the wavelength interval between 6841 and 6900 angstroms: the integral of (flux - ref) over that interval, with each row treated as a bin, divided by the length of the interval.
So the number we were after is 0.07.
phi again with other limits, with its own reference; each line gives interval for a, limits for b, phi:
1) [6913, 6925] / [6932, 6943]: 2.9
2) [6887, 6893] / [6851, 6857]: 1.7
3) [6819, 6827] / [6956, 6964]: 0.4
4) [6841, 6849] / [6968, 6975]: 0.2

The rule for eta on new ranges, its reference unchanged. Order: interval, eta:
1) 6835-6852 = 0.00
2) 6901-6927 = 0.10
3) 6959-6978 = 0.00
